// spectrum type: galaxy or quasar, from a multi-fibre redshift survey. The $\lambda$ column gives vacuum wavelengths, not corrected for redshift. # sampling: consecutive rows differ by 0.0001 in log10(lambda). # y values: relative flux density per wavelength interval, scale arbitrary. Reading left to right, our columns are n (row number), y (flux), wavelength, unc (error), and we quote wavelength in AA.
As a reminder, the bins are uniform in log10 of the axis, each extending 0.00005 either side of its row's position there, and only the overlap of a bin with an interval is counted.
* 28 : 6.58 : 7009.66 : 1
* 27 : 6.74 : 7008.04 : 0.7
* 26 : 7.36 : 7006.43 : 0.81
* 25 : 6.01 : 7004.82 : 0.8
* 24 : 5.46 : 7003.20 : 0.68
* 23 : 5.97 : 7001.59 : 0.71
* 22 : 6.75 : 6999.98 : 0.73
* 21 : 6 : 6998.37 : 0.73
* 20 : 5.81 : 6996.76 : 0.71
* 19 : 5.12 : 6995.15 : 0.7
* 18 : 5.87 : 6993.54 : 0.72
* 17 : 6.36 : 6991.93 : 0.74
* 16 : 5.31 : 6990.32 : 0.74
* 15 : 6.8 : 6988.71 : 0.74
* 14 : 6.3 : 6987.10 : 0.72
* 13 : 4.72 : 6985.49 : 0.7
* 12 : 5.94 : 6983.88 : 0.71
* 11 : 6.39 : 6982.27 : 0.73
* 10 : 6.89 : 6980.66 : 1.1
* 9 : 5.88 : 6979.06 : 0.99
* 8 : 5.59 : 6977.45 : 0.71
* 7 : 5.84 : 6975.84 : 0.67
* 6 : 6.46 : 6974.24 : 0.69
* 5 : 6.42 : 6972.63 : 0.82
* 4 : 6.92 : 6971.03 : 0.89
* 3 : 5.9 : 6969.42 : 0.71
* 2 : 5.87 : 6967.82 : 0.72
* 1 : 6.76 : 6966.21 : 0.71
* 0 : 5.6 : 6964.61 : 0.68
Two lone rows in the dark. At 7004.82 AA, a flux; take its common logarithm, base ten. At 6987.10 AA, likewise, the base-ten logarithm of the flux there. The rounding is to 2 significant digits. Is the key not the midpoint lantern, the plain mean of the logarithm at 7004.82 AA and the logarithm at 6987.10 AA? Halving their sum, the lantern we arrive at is 0.79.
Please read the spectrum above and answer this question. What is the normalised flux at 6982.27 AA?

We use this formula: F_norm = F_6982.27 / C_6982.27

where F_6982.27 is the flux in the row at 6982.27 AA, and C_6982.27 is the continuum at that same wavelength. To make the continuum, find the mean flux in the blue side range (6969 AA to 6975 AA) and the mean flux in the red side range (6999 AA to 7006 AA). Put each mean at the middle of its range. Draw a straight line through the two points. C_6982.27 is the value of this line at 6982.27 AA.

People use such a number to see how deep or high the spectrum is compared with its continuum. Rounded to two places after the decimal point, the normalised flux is 1.01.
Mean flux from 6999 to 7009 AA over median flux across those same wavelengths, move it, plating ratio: 1.00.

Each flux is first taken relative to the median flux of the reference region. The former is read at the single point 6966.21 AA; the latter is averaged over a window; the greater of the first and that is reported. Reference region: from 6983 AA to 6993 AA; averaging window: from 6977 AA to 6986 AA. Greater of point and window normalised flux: 1.10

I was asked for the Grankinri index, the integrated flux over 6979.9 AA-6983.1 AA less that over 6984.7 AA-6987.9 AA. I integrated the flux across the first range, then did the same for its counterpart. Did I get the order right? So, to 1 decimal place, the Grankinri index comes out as 3.6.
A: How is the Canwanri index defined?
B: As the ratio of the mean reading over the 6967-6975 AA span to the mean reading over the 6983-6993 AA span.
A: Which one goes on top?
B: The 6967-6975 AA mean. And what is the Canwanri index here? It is 1.07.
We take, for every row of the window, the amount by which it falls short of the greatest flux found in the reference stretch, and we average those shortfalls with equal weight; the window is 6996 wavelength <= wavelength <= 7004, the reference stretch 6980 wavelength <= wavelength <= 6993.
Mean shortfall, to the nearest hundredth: 0.89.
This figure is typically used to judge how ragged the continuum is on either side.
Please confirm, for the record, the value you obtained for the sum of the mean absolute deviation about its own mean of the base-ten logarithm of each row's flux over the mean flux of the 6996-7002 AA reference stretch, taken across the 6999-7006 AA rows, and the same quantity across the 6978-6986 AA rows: 0.065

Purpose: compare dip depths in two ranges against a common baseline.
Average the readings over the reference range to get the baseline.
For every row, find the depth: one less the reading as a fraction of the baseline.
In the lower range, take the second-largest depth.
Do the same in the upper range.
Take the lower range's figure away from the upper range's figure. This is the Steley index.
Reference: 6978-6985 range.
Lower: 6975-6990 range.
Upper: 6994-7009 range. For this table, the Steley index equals 0.021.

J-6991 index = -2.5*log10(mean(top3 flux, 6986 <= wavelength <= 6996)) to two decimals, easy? -2.03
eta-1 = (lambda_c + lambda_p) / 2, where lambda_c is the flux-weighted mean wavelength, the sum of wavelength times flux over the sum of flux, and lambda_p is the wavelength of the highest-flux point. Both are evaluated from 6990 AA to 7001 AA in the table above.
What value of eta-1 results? 6997.6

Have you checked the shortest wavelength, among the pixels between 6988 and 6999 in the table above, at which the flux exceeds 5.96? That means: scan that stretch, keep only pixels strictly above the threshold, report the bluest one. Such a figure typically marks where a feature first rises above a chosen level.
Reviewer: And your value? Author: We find 6988.71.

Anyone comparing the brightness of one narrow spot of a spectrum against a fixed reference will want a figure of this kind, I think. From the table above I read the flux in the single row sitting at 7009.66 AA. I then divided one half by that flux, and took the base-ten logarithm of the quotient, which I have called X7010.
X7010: -1.12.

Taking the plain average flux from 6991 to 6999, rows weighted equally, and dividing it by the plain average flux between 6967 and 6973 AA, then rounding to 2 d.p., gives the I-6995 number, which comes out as 0.93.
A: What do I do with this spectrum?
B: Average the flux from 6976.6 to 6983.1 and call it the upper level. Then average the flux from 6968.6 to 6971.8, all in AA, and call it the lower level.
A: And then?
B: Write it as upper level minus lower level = -0.22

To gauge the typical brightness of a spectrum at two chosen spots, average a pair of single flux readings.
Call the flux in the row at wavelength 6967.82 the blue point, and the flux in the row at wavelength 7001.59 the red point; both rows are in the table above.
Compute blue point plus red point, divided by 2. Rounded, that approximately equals 5.92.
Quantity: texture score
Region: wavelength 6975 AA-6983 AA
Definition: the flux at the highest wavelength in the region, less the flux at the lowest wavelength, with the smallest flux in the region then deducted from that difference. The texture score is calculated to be -5.0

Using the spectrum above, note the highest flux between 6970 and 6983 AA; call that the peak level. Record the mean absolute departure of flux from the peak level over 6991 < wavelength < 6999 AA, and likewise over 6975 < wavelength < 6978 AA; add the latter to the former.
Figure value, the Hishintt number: 2.29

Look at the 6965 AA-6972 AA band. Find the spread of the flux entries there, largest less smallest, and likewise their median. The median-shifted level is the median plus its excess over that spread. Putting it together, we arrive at 11.6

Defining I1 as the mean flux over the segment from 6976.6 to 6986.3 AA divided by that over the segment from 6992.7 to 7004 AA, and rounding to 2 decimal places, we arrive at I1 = 1.01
